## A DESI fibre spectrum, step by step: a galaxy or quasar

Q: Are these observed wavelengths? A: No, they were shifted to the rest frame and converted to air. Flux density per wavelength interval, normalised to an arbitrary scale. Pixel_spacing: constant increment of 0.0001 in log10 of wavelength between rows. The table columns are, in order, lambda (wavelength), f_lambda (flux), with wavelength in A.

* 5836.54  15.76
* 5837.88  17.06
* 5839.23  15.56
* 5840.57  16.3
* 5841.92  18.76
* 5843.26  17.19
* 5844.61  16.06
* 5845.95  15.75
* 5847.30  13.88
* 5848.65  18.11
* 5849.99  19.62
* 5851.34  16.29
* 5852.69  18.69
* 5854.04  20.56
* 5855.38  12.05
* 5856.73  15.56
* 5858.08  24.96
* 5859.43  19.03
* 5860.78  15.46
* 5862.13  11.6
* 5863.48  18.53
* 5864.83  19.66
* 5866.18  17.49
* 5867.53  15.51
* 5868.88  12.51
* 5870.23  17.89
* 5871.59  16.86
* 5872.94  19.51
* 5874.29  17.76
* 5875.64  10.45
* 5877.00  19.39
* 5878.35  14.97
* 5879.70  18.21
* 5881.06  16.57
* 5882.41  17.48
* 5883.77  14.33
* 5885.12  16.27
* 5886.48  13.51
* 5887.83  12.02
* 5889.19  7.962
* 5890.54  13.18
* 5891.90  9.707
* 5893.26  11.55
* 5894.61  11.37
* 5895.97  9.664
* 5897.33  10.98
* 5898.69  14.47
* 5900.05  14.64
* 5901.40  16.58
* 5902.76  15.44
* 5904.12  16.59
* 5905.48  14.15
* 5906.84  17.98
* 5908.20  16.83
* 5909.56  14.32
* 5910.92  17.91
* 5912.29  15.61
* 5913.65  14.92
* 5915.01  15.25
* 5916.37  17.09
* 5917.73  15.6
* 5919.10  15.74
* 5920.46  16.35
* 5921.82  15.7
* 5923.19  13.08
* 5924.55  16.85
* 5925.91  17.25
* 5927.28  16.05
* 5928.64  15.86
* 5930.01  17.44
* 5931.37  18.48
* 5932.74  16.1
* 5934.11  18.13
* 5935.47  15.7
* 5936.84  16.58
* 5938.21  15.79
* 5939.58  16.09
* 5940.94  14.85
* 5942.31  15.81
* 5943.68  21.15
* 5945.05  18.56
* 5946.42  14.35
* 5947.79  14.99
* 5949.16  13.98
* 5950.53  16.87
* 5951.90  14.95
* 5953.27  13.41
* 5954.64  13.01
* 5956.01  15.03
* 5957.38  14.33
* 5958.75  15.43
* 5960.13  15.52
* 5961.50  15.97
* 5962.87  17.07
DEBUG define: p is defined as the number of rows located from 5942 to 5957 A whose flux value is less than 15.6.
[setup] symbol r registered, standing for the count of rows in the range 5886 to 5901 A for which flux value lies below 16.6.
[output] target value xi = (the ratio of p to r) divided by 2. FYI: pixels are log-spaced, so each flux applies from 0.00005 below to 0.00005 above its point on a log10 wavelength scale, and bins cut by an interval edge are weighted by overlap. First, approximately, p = 7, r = 11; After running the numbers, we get 0.32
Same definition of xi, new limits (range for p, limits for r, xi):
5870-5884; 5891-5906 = 0.14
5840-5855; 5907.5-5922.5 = 0.06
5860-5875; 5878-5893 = 0.22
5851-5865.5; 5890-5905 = 0.18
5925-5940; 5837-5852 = 0.00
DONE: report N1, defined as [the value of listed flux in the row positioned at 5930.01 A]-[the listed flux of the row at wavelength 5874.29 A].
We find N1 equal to -0.3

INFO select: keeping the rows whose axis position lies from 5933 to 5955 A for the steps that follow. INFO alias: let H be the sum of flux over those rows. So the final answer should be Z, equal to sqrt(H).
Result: 15.94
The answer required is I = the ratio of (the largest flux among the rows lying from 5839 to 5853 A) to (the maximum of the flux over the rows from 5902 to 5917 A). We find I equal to 1.09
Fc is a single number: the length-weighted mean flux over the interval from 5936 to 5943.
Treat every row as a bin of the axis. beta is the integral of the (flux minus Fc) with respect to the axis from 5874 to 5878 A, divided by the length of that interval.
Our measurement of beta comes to -0.2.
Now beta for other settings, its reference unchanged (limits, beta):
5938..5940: 0.1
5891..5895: -4.8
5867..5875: 0.9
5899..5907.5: 0.0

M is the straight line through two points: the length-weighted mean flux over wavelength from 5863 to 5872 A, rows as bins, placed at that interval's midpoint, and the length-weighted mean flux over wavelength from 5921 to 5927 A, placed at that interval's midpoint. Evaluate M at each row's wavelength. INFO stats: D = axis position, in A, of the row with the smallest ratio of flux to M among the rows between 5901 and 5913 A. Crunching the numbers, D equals 5905.48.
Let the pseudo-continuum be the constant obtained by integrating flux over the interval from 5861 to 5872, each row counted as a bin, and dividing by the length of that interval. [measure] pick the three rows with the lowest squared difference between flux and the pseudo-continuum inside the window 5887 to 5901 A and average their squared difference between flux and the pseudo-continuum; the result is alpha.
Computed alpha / 4.9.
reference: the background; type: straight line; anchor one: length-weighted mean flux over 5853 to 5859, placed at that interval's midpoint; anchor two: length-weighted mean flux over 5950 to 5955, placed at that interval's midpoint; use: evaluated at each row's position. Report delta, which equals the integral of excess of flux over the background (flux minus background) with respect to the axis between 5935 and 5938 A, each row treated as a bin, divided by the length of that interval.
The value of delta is 0.9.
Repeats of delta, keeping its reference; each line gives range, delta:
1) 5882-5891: -3.7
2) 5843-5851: -2.0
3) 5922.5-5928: 0.2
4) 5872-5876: -1.2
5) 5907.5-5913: -0.1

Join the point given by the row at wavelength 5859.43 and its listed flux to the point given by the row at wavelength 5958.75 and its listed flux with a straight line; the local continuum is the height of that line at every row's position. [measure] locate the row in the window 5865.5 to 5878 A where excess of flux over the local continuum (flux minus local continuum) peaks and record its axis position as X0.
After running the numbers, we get 5877.00 A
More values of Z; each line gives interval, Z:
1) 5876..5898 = 14.74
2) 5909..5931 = 15.97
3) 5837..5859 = 16.63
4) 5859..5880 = 16.27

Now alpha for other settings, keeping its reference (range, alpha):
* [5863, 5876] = 0.9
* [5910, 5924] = 0.2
